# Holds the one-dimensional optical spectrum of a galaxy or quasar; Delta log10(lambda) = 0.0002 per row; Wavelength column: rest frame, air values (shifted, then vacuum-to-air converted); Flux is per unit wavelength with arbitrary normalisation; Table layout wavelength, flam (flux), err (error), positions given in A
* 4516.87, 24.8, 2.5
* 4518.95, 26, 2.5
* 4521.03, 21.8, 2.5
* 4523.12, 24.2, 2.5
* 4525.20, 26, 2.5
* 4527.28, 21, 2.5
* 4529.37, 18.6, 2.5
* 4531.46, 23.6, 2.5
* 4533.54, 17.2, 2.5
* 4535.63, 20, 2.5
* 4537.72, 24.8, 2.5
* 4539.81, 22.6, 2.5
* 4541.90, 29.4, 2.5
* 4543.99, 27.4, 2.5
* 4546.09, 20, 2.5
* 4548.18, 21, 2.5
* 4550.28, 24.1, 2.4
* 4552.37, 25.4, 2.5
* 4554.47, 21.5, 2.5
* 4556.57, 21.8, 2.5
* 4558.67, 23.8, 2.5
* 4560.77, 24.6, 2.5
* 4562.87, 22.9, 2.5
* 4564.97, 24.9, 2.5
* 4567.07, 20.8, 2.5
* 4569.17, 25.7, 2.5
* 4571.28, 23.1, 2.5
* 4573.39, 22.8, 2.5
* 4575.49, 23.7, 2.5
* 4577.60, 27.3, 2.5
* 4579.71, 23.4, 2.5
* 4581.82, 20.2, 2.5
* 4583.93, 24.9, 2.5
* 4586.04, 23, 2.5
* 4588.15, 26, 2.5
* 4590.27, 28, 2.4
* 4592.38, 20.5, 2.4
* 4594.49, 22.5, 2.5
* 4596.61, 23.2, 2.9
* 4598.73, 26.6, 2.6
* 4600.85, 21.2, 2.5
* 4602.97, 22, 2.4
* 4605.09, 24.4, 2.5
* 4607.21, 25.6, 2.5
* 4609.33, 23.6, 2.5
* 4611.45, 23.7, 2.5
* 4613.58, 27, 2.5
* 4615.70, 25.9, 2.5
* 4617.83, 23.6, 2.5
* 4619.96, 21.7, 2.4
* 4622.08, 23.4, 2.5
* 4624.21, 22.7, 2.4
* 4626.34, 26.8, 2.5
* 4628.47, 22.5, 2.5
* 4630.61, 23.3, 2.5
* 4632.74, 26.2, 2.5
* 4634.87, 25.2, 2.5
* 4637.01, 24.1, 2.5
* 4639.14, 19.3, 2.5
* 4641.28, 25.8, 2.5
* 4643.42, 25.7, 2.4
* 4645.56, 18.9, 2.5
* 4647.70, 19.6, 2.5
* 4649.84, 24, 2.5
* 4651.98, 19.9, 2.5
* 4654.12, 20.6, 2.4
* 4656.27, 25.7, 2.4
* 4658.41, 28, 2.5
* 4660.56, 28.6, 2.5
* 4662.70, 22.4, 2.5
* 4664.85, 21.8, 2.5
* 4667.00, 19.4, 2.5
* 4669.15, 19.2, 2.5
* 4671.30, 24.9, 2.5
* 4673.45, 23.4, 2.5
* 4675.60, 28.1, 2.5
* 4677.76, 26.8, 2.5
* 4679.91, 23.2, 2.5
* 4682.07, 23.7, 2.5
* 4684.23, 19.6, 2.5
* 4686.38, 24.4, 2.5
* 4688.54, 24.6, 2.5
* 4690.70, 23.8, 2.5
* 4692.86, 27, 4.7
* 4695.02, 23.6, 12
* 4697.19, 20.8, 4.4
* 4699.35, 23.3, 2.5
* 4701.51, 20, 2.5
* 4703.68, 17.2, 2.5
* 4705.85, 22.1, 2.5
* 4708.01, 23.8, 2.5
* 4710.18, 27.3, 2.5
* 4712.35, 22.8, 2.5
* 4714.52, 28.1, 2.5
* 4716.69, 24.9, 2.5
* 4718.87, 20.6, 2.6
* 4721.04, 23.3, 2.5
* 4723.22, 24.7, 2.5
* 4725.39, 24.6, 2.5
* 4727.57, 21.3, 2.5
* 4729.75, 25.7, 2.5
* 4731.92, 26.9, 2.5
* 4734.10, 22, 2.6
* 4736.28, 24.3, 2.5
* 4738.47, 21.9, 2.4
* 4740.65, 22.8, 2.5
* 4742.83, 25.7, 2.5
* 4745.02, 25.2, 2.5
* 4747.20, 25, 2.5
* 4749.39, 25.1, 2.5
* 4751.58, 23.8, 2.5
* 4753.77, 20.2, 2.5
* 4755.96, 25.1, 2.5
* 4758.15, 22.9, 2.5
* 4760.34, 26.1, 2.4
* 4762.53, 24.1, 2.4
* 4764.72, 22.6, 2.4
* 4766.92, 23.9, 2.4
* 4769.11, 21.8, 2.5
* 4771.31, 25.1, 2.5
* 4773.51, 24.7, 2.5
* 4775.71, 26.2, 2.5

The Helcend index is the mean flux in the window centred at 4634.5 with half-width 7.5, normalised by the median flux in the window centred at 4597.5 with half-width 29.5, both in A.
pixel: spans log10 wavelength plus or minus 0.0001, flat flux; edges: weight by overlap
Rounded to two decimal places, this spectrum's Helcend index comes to 1.01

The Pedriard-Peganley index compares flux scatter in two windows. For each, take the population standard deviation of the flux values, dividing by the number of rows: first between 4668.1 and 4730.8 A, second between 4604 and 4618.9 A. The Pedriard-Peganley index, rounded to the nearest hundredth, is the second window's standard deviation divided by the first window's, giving 0.47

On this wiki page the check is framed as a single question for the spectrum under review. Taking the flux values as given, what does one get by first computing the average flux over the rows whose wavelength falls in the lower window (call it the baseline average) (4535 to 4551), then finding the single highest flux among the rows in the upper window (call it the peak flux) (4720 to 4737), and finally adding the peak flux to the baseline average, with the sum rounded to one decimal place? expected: 50.6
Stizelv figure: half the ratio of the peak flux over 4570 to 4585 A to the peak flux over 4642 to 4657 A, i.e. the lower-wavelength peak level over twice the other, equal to 0.531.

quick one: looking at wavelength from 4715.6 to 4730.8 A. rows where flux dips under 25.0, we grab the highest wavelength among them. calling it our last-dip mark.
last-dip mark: 4727.57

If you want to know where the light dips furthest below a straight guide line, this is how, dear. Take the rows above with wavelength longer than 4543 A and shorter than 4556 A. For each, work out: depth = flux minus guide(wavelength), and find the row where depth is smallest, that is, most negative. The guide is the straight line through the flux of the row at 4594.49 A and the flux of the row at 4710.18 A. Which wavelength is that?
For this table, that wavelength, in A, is 4546.09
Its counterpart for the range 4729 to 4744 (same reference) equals 4738.47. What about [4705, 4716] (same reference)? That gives 4705.85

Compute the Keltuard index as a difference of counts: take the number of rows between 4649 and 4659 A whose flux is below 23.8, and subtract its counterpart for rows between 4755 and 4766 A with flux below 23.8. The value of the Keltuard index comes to 0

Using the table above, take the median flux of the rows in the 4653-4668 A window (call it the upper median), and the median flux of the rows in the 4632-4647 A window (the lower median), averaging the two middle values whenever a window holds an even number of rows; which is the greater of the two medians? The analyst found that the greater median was 25.2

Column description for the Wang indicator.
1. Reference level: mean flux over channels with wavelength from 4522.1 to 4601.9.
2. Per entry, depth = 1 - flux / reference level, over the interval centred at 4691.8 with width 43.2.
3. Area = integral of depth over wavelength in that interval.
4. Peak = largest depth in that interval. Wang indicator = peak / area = -0.9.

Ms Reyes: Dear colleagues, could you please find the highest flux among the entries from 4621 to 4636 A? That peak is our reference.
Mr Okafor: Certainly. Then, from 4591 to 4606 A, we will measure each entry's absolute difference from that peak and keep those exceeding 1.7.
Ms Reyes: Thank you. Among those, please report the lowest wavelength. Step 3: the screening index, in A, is 4592.38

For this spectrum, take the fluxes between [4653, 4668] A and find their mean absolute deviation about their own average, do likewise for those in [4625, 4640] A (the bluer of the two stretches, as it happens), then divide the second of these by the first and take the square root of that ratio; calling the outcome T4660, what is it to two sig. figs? 0.78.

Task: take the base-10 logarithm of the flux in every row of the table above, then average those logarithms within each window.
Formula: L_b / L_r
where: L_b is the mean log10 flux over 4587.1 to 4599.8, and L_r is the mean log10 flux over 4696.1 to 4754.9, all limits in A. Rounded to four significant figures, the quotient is 1.013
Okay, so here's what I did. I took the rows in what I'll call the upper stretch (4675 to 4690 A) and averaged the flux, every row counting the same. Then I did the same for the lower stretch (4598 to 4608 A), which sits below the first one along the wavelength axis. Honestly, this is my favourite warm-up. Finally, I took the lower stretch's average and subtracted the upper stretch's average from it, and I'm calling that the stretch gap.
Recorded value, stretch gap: -0.4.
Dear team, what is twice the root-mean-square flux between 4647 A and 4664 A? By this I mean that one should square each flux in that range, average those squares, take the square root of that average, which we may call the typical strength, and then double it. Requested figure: 47.7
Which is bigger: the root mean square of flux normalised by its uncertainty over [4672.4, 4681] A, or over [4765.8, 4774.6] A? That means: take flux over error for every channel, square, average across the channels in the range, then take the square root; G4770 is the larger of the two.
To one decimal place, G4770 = 10.2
